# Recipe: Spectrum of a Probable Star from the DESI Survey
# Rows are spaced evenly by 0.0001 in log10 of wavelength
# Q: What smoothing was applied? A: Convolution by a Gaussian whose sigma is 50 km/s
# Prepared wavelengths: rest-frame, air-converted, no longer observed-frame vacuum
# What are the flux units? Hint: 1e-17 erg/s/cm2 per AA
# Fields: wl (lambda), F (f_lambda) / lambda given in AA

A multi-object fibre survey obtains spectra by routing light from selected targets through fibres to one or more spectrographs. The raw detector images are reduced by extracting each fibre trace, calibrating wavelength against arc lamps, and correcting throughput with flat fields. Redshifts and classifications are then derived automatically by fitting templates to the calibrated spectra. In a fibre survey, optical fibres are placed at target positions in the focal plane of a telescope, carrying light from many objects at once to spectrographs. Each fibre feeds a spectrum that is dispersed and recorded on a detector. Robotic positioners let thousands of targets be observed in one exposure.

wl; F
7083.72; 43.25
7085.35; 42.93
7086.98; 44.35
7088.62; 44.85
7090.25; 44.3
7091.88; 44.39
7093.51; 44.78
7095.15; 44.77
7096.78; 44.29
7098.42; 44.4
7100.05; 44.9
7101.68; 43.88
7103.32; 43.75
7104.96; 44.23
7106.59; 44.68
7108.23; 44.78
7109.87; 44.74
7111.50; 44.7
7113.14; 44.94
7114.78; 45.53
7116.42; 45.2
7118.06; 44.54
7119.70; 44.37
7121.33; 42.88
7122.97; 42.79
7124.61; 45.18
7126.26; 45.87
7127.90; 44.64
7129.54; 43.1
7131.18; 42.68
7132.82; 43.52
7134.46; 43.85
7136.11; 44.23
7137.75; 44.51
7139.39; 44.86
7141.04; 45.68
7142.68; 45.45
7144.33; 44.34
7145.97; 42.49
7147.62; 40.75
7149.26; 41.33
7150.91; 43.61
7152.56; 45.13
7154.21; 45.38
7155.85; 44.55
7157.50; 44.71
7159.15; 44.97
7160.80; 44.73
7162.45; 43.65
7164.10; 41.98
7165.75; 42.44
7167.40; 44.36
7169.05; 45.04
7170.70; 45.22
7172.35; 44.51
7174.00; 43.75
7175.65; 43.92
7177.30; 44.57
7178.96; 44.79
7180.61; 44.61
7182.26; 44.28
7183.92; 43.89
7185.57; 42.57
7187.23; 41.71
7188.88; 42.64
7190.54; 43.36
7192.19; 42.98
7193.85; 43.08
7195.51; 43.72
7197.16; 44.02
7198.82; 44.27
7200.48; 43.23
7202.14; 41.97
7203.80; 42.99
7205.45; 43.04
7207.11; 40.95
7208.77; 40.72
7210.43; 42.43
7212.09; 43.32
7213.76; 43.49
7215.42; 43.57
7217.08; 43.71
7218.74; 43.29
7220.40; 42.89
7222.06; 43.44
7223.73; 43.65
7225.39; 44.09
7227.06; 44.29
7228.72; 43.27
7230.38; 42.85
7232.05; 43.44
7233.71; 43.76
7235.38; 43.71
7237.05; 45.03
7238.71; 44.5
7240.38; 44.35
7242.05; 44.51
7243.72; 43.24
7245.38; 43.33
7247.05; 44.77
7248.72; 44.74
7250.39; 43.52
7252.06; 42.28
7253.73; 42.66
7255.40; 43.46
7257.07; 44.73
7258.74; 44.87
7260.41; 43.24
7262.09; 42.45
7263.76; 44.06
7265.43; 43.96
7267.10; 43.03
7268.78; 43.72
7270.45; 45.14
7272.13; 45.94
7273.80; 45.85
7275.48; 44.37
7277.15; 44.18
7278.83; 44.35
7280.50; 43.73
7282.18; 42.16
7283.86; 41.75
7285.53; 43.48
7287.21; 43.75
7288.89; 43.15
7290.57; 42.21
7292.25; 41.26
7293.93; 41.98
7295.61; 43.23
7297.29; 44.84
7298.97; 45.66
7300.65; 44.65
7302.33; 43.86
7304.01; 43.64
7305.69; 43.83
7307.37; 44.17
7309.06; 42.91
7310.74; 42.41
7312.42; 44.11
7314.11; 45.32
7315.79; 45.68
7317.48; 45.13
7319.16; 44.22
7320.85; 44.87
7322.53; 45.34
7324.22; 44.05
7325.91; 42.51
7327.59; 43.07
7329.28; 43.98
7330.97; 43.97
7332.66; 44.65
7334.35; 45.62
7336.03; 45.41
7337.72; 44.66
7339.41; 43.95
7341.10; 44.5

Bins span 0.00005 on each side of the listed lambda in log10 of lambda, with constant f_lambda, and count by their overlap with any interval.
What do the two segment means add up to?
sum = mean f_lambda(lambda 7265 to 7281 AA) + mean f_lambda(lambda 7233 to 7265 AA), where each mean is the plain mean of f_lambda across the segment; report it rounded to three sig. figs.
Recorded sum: 88.3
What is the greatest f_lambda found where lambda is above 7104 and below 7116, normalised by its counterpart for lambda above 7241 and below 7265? 1.01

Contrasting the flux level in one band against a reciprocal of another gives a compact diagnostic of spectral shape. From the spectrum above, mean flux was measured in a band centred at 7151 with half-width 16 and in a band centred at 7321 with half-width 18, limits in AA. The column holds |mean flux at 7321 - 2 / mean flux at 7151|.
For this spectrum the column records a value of 44.2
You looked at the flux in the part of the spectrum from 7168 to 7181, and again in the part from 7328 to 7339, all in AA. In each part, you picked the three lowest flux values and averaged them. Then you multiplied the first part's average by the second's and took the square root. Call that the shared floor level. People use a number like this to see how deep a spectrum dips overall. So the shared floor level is 44.1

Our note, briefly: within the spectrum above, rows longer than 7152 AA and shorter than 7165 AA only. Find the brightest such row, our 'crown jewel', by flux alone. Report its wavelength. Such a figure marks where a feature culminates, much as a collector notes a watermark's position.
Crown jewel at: 7154.21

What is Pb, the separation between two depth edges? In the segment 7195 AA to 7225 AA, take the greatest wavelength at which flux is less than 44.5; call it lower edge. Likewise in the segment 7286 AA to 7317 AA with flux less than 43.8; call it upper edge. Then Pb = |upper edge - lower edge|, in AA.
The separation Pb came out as 87.0 AA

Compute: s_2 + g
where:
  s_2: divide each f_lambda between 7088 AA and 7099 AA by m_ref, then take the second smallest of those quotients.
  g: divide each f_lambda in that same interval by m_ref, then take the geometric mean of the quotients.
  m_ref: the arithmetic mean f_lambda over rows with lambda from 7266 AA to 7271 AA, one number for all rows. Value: 2.02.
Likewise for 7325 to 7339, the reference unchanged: 1.99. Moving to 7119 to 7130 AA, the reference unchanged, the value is 1.98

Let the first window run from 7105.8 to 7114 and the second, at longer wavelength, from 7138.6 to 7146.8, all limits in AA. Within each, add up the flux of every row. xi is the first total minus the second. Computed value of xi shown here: 1.0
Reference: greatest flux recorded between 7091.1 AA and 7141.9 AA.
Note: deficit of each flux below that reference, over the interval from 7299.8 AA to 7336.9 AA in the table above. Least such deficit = 0.19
